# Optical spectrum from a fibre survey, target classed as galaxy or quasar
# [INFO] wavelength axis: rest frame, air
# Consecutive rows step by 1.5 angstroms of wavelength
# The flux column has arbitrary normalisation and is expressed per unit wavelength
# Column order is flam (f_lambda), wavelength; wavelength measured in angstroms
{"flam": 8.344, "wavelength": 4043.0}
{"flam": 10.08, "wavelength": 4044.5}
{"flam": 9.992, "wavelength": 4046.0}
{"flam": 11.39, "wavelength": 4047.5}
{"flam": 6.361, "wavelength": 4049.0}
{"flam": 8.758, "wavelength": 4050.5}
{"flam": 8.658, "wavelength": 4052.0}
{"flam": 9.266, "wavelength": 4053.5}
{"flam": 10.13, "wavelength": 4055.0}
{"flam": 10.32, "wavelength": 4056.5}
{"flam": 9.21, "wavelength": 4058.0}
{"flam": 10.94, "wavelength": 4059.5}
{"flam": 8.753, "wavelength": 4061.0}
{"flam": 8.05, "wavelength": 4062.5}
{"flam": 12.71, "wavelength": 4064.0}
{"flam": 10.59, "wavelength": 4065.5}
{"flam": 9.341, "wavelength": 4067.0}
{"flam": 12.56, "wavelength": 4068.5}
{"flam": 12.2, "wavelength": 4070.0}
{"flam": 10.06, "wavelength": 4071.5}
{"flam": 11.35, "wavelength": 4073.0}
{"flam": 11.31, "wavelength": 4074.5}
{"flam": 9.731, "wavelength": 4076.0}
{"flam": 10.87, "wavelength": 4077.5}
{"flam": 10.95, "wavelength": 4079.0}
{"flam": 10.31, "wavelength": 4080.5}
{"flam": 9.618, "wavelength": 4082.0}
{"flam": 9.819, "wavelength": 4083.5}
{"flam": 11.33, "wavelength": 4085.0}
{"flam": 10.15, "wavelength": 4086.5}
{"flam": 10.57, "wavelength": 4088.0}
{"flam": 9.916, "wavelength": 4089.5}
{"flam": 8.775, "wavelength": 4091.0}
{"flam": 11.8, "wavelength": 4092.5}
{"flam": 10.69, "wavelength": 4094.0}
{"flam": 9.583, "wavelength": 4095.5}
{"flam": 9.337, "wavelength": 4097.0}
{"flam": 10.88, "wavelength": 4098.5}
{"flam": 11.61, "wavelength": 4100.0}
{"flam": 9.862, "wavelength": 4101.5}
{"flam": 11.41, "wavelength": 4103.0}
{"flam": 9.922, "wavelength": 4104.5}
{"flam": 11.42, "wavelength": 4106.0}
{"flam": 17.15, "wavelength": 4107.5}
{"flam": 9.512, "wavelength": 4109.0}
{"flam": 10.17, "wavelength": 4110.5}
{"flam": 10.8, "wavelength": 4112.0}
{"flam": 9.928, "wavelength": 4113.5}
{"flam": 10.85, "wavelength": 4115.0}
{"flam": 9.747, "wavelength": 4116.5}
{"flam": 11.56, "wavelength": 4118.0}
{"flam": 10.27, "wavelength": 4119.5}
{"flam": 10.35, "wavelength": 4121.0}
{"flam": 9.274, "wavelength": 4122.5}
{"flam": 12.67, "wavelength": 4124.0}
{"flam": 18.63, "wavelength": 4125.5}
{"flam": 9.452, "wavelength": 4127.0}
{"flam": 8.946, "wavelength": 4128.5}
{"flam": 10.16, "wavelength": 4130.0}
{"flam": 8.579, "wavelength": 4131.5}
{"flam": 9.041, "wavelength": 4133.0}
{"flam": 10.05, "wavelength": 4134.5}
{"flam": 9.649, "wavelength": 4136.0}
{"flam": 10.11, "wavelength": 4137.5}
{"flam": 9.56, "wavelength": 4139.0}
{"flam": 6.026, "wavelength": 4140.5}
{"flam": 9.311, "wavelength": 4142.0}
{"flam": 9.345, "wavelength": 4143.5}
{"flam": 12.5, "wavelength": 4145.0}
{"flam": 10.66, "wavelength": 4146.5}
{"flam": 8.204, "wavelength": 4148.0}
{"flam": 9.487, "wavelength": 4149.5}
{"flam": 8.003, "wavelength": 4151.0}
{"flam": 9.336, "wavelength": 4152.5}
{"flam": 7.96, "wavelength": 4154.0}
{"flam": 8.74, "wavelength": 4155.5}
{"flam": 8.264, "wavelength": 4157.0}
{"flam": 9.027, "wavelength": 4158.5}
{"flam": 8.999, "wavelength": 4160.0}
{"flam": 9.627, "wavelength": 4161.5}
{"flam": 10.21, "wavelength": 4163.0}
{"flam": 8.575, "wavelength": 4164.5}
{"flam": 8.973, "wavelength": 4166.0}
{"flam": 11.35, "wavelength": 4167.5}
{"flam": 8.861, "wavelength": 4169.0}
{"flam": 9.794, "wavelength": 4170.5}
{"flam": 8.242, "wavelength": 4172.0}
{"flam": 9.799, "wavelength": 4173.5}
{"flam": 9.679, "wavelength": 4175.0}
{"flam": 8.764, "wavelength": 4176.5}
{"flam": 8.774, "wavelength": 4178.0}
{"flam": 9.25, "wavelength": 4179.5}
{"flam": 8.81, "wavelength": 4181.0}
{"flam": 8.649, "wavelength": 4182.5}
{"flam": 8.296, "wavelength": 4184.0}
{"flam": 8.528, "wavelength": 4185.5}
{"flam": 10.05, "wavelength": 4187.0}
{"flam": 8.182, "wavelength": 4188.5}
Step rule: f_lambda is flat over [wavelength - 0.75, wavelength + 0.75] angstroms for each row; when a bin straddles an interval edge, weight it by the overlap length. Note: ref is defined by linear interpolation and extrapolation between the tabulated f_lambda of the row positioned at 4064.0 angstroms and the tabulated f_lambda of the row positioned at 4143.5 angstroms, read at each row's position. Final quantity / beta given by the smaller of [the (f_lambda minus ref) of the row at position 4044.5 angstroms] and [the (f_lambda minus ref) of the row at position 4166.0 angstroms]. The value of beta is -3.5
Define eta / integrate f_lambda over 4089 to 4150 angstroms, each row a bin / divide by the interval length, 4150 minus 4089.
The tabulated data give 10.4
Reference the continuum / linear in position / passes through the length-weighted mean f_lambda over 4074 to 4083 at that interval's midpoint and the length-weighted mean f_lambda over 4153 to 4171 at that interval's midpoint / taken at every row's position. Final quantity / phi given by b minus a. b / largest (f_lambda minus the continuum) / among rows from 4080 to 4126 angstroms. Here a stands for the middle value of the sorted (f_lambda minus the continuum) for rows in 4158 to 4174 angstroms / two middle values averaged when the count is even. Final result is 9.1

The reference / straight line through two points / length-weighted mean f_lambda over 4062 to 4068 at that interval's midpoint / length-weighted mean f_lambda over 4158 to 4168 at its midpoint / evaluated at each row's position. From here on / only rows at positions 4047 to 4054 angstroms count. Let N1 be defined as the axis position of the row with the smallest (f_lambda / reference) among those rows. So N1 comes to 4049.0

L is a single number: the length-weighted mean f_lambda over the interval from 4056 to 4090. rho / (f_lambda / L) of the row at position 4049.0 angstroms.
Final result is 0.61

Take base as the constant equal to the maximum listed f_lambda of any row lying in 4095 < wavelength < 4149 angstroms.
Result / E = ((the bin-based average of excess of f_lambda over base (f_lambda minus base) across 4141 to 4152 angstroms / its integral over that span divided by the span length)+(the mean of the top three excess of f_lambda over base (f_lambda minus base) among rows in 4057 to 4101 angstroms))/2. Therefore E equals -7.6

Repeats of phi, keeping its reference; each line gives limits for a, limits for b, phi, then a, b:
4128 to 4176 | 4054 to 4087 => 2.2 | -0.14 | 2.1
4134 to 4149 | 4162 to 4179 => 2.2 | 0.05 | 2.2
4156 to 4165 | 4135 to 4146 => 3.3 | -0.22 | 3.1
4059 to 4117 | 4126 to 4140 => 0.3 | 0.22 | 0.6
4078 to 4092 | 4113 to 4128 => 9.1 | -0.16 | 8.9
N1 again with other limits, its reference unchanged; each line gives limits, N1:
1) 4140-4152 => 4140.5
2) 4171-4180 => 4172.0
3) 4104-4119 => 4109.0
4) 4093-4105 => 4097.0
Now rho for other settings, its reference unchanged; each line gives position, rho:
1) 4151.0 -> 0.76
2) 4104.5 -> 0.95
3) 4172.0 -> 0.79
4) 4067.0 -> 0.89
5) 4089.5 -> 0.95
